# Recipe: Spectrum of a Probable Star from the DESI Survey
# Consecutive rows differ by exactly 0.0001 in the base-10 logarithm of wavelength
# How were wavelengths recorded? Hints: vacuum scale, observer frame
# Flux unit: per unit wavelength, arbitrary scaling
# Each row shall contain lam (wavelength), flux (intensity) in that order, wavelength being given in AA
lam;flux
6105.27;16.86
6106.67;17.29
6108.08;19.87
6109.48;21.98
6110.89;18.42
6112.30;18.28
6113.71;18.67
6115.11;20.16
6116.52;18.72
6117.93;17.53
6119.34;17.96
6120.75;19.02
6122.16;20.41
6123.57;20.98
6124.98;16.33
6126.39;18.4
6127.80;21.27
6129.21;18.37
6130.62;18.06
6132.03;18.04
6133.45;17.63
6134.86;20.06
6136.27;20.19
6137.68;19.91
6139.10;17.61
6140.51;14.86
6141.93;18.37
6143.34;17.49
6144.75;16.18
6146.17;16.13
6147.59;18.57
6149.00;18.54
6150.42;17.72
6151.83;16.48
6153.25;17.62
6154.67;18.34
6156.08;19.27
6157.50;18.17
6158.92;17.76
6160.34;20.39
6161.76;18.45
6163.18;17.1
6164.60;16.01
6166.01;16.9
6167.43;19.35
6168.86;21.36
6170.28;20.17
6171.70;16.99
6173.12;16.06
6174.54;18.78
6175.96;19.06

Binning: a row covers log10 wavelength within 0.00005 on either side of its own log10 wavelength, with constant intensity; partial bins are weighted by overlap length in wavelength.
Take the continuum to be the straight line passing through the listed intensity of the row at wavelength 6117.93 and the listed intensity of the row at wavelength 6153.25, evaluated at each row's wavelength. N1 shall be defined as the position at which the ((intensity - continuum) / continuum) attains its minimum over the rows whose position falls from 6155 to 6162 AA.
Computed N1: 6158.92 AA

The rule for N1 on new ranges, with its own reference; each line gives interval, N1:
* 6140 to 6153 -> 6140.51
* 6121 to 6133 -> 6124.98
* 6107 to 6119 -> 6117.93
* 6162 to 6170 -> 6164.60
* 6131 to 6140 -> 6139.10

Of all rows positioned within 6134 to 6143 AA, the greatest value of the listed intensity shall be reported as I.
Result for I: 20.19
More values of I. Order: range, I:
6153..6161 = 20.39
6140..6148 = 18.57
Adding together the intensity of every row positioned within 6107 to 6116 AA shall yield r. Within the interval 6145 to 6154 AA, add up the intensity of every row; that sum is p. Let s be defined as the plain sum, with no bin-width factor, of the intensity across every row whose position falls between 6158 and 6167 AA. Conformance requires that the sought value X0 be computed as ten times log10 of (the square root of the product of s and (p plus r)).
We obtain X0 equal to 21.9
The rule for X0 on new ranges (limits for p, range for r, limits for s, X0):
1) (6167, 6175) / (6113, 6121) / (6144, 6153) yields 21.8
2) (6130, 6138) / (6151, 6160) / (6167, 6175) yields 22.0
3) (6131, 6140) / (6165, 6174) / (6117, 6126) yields 22.0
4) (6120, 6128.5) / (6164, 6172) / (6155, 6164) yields 22.0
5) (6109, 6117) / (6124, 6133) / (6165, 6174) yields 22.0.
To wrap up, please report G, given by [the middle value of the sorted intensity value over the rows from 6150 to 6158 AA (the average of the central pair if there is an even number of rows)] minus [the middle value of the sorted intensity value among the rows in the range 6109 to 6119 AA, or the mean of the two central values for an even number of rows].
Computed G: -0.7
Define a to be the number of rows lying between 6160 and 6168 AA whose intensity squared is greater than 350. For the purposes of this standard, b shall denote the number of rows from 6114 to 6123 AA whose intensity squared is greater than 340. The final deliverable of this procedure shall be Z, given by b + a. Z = 6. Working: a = 2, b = 4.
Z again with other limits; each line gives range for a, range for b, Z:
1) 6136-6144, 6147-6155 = 4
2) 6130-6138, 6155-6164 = 6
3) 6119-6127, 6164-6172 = 6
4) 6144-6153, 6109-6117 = 4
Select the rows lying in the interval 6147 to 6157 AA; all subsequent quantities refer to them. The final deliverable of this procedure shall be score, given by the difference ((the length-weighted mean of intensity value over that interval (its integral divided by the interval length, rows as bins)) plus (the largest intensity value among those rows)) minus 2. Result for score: 35.4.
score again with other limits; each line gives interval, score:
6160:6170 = 37.9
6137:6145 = 35.4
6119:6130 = 38.4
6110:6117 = 37.1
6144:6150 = 33.9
